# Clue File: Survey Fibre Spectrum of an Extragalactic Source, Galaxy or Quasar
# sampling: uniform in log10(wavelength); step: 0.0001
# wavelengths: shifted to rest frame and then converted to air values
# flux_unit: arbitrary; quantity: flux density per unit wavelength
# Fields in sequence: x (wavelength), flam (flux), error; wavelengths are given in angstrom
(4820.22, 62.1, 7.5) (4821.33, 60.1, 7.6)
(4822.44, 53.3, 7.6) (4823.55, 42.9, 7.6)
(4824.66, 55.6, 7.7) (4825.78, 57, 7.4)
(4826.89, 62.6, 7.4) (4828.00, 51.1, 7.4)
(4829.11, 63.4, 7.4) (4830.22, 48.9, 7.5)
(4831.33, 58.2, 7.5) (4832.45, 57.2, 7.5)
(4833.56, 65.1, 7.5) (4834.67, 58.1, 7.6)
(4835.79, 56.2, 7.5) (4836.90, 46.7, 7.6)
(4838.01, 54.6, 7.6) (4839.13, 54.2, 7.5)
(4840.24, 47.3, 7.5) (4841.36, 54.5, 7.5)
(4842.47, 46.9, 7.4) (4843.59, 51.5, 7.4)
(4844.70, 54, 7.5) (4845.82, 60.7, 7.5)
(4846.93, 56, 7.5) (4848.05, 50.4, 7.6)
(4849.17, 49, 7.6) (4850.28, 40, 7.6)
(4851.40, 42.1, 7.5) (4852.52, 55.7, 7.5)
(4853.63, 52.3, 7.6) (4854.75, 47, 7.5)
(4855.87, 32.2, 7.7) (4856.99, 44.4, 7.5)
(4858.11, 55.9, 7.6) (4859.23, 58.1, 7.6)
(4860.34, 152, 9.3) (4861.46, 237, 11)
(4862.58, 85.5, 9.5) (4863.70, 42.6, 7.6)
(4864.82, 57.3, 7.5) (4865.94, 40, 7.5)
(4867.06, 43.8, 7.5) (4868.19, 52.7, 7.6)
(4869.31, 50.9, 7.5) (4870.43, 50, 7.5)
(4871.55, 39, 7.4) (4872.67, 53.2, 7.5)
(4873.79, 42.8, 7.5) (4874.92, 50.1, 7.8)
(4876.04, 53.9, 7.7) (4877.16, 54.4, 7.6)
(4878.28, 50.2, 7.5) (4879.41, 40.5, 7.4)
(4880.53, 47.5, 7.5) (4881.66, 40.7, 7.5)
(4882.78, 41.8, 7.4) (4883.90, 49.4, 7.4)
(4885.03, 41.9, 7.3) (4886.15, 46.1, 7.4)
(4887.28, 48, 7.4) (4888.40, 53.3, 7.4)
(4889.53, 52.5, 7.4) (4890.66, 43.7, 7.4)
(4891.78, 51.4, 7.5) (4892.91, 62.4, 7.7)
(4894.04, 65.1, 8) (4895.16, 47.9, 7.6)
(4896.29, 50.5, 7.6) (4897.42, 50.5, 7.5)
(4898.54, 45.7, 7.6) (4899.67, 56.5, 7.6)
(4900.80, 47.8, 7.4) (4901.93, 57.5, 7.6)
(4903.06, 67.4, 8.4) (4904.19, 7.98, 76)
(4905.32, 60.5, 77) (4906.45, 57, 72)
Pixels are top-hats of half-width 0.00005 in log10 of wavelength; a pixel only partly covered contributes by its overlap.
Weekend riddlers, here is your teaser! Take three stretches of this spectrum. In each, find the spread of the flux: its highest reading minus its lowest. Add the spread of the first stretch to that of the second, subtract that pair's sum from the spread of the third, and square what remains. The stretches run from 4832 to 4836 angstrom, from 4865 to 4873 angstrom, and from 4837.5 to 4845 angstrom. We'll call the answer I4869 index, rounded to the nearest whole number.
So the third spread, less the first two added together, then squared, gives 237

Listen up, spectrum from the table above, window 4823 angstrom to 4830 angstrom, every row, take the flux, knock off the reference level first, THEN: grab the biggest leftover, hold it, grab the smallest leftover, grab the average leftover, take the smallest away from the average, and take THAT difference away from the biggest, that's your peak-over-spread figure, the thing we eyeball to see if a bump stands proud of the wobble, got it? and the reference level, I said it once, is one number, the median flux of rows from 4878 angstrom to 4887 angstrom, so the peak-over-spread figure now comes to 7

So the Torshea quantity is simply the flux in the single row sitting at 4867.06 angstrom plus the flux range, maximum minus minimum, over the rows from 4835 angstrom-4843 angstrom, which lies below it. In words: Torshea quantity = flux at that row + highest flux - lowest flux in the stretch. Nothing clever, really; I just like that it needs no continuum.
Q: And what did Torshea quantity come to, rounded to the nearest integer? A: 53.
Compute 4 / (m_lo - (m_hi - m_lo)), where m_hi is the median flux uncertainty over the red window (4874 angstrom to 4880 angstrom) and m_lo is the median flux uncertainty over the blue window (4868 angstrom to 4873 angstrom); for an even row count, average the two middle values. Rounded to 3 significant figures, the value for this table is 0.541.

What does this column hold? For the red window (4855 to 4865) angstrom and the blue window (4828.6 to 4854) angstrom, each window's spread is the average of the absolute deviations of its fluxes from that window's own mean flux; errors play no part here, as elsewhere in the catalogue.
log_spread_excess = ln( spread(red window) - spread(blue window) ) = 3.8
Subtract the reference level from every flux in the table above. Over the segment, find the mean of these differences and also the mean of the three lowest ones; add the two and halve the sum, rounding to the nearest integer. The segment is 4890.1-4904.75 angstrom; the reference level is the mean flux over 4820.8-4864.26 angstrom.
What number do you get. -19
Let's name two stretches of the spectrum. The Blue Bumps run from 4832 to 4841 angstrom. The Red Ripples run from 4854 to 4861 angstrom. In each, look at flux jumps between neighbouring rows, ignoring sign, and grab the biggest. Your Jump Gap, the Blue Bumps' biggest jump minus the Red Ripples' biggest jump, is -84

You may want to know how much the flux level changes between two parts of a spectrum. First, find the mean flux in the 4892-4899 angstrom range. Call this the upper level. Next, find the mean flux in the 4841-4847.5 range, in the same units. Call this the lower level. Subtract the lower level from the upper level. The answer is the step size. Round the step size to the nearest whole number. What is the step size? 0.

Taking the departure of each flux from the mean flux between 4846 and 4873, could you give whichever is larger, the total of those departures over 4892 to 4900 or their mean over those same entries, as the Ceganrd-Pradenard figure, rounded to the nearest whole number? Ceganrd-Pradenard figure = -8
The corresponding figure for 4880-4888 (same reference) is -17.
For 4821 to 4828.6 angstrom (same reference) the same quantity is -7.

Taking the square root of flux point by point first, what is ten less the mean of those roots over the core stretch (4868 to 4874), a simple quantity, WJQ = 3.1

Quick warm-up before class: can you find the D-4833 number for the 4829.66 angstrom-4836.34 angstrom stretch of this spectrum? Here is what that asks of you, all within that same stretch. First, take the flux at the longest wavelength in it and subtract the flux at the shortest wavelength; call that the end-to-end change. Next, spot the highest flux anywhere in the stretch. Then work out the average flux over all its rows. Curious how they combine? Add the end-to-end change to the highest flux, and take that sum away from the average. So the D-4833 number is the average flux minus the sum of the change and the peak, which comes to -15.1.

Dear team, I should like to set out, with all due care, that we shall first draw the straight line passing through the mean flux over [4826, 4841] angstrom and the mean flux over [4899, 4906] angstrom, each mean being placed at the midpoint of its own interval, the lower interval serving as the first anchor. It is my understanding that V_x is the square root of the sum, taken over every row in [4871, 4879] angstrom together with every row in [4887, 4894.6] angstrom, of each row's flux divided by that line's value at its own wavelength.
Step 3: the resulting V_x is 3.75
